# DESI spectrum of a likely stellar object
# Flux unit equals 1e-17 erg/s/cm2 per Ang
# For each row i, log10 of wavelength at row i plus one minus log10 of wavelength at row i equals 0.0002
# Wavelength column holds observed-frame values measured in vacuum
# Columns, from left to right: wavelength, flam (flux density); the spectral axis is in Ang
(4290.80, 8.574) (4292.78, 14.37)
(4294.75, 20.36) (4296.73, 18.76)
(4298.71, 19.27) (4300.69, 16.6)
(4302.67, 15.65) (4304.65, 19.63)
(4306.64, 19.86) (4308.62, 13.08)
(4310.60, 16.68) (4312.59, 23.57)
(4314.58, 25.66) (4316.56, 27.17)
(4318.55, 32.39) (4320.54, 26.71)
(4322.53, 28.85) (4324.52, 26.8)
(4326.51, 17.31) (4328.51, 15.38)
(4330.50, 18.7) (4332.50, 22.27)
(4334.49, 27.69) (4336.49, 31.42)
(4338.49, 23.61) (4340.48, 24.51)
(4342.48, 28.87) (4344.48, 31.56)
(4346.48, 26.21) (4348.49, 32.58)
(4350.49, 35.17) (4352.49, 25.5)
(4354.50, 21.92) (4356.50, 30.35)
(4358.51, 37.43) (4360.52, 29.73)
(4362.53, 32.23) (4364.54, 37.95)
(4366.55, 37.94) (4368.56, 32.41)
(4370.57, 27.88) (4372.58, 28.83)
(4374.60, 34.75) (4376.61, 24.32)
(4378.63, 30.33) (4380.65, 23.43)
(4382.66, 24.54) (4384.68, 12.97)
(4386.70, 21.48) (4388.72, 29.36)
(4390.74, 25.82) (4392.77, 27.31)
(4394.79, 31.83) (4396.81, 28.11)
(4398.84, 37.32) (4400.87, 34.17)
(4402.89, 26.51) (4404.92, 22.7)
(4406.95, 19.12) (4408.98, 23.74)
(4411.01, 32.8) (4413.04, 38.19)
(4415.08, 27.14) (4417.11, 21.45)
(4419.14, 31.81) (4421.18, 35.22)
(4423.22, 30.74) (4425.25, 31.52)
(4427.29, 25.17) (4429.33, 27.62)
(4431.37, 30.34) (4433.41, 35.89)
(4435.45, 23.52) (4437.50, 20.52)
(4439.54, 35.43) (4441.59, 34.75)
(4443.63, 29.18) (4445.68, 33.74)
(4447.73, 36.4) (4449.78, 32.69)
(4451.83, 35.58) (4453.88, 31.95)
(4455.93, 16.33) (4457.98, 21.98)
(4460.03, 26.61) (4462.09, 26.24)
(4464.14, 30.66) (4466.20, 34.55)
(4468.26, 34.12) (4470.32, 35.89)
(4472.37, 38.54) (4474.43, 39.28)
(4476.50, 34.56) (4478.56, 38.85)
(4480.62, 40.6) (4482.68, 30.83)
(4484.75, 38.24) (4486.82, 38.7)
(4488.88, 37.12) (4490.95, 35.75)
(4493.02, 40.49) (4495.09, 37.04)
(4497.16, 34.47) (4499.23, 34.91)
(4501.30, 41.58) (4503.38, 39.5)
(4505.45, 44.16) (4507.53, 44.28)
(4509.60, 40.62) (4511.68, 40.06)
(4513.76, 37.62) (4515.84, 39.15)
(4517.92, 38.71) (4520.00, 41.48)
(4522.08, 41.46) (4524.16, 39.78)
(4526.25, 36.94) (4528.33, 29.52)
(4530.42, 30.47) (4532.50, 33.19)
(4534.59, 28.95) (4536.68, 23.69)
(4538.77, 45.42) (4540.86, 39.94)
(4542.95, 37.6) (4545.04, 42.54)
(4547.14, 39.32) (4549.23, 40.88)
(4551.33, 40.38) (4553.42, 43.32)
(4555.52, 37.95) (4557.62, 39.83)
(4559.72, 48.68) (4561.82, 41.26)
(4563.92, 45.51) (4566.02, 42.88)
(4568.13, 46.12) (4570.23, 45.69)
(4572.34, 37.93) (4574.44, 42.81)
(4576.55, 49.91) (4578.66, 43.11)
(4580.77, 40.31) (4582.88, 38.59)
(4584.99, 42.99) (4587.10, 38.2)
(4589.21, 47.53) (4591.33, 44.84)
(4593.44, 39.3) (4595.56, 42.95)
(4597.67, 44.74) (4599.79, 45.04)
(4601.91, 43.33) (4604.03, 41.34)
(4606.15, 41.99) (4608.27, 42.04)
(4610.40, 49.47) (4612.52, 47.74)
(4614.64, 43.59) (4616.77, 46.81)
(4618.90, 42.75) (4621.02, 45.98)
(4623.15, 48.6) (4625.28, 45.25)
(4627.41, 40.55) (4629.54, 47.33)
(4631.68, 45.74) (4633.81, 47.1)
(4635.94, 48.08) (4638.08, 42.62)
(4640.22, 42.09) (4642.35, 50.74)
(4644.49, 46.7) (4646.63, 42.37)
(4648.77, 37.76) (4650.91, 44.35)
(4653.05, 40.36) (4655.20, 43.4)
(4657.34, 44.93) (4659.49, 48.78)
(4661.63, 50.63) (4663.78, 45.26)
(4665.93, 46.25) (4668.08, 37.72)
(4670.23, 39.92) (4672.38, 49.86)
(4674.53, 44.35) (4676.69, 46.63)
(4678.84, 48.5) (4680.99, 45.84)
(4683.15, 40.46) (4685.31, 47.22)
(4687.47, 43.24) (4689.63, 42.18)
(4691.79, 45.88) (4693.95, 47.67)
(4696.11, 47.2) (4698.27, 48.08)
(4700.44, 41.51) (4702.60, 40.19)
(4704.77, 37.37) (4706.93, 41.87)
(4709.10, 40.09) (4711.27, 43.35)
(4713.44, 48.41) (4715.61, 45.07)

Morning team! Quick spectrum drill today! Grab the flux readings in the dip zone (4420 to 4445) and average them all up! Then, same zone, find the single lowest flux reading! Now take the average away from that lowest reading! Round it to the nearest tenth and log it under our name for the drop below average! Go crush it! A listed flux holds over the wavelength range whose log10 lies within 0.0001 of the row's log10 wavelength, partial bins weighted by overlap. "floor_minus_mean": -9.5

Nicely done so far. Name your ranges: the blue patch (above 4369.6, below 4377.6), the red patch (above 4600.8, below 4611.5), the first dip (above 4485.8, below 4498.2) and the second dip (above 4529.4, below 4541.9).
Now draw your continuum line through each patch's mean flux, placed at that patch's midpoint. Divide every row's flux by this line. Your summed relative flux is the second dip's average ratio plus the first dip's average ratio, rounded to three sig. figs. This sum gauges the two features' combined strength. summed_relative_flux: 1.88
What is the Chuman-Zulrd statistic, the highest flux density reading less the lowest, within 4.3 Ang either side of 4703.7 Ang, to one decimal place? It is 4.5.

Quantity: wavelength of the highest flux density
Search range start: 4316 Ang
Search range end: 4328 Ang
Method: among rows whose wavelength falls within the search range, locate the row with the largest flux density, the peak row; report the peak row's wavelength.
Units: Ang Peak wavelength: 4318.55 Ang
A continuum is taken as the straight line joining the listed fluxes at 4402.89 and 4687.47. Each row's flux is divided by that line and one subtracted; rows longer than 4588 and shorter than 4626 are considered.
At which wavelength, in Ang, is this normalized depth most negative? 4593.44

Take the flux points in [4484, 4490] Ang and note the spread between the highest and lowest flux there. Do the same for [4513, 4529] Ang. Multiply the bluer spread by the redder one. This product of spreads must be 19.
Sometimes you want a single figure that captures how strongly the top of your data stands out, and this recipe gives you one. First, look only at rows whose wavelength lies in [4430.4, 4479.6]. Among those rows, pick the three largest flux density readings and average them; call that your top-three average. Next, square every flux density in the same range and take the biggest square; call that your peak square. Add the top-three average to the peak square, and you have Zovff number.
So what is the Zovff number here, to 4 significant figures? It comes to 1582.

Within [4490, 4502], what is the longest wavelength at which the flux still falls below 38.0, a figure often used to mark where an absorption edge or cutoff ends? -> 4499.23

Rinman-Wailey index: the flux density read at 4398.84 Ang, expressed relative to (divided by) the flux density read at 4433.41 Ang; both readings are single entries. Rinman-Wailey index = 1.04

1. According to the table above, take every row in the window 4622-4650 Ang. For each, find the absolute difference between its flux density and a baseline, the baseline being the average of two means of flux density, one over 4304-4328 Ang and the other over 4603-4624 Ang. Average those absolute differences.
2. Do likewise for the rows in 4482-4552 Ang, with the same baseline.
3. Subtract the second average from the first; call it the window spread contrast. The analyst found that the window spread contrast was 6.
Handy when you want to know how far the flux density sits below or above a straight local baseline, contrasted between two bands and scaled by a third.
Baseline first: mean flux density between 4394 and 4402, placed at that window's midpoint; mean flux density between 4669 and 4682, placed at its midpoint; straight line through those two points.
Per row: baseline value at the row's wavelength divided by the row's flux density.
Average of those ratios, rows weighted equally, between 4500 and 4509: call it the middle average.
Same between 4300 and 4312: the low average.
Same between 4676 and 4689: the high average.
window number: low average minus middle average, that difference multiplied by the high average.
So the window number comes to 0.8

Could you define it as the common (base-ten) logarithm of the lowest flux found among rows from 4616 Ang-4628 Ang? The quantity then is 1.61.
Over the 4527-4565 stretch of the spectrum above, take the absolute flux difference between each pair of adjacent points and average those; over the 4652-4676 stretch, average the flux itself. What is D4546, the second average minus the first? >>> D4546 39.8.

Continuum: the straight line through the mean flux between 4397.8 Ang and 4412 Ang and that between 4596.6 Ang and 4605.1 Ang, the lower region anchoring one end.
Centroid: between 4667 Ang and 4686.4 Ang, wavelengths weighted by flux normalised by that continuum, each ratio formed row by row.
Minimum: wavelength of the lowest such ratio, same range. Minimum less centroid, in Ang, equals -8.8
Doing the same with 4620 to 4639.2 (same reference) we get -2.1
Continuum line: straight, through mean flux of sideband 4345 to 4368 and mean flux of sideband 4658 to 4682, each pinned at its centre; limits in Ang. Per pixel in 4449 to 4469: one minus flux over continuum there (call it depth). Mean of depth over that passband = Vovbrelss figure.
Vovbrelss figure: 0.20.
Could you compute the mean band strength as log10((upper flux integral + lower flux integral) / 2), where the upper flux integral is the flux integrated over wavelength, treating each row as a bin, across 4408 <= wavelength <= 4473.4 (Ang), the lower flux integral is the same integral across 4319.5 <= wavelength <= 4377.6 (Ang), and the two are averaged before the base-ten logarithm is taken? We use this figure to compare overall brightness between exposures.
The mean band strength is 3.26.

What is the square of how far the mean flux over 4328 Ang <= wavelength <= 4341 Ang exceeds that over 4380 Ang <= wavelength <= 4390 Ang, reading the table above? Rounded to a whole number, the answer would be 1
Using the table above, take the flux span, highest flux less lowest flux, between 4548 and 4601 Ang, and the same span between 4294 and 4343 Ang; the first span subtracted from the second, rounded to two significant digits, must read 7.3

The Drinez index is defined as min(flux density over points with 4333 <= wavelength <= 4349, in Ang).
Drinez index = 23.61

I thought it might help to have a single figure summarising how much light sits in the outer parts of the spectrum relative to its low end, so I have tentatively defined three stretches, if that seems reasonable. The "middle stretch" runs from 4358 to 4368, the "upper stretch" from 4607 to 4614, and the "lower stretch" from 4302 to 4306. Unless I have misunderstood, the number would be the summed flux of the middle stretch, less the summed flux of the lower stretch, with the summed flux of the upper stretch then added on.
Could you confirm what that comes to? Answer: 279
